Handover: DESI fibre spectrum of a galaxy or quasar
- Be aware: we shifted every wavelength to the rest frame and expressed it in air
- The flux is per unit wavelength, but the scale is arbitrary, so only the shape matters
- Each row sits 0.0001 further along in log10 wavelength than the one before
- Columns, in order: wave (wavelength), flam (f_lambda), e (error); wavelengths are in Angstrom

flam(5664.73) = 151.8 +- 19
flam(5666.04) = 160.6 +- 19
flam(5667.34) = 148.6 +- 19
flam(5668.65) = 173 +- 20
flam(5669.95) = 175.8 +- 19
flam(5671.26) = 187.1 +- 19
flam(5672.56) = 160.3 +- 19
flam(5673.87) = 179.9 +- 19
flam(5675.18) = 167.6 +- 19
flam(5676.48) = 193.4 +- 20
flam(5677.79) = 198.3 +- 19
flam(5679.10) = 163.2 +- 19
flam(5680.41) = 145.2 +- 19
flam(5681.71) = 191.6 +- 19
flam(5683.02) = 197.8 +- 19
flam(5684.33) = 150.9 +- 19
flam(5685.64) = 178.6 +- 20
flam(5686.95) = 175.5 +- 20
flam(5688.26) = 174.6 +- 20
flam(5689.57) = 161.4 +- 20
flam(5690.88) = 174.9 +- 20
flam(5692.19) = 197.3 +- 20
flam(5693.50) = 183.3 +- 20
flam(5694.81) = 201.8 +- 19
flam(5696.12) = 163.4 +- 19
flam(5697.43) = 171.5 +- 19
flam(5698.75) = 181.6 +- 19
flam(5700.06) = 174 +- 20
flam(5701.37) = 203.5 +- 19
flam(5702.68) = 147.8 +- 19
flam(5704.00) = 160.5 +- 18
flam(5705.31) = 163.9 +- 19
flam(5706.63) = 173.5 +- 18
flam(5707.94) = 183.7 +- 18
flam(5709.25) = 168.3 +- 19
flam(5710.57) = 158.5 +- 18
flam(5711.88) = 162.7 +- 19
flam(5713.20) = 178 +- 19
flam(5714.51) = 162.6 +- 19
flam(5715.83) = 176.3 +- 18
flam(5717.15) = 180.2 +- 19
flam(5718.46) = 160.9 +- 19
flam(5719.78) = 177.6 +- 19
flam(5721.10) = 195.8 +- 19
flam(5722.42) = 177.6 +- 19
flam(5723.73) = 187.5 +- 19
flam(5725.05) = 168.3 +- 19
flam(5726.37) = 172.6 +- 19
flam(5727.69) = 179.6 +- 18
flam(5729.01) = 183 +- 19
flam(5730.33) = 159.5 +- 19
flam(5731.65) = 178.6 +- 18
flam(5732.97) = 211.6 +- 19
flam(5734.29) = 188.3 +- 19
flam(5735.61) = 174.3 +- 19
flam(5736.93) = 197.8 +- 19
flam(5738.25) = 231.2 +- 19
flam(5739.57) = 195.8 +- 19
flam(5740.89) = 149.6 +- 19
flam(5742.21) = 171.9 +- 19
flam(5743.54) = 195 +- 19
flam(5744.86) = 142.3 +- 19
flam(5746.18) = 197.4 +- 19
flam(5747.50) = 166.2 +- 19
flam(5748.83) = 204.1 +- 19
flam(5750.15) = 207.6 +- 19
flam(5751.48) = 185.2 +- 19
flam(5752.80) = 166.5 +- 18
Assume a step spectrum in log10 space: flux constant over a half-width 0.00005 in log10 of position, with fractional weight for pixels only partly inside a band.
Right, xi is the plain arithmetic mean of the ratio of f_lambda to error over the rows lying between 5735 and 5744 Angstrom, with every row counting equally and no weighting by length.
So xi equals 9.89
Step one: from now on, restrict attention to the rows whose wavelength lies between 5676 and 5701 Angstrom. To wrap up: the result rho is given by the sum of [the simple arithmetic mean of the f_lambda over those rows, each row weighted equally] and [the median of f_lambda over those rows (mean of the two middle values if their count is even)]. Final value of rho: 353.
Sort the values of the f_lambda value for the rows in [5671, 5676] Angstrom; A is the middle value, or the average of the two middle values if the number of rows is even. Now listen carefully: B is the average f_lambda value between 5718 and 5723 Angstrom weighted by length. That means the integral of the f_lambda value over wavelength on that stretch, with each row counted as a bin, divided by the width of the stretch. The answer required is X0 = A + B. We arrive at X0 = 352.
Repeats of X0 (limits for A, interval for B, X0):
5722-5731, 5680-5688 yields 352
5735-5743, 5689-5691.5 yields 353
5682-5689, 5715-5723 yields 353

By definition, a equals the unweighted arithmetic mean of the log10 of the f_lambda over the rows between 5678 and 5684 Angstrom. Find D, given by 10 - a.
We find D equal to 7.76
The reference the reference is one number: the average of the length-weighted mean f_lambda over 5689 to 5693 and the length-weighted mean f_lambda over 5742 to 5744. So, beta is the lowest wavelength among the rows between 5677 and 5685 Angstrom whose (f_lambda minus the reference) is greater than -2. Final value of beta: 5677.79 Angstrom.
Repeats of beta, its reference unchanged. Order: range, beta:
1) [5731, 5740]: 5732.97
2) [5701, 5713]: 5701.37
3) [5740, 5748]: 5743.54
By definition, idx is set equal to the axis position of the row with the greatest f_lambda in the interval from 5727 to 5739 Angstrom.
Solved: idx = 5738.25 Angstrom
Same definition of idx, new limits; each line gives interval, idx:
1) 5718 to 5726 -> 5721.10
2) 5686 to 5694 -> 5692.19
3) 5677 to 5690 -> 5677.79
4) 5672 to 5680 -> 5677.79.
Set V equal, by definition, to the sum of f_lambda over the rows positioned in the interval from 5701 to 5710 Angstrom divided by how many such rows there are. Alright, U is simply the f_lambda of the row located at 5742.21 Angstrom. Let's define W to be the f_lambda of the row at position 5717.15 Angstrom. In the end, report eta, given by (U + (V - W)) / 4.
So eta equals 40.8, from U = 171.9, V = 172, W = 180.2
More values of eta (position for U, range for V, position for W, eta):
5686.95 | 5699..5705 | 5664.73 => 48.8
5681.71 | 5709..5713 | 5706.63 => 45.3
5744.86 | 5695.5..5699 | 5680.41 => 42.3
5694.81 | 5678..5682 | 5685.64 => 47.5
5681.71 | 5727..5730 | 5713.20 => 48.7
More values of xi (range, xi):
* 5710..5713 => 8.68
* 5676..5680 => 9.57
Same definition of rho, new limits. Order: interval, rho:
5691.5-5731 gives 350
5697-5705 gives 346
